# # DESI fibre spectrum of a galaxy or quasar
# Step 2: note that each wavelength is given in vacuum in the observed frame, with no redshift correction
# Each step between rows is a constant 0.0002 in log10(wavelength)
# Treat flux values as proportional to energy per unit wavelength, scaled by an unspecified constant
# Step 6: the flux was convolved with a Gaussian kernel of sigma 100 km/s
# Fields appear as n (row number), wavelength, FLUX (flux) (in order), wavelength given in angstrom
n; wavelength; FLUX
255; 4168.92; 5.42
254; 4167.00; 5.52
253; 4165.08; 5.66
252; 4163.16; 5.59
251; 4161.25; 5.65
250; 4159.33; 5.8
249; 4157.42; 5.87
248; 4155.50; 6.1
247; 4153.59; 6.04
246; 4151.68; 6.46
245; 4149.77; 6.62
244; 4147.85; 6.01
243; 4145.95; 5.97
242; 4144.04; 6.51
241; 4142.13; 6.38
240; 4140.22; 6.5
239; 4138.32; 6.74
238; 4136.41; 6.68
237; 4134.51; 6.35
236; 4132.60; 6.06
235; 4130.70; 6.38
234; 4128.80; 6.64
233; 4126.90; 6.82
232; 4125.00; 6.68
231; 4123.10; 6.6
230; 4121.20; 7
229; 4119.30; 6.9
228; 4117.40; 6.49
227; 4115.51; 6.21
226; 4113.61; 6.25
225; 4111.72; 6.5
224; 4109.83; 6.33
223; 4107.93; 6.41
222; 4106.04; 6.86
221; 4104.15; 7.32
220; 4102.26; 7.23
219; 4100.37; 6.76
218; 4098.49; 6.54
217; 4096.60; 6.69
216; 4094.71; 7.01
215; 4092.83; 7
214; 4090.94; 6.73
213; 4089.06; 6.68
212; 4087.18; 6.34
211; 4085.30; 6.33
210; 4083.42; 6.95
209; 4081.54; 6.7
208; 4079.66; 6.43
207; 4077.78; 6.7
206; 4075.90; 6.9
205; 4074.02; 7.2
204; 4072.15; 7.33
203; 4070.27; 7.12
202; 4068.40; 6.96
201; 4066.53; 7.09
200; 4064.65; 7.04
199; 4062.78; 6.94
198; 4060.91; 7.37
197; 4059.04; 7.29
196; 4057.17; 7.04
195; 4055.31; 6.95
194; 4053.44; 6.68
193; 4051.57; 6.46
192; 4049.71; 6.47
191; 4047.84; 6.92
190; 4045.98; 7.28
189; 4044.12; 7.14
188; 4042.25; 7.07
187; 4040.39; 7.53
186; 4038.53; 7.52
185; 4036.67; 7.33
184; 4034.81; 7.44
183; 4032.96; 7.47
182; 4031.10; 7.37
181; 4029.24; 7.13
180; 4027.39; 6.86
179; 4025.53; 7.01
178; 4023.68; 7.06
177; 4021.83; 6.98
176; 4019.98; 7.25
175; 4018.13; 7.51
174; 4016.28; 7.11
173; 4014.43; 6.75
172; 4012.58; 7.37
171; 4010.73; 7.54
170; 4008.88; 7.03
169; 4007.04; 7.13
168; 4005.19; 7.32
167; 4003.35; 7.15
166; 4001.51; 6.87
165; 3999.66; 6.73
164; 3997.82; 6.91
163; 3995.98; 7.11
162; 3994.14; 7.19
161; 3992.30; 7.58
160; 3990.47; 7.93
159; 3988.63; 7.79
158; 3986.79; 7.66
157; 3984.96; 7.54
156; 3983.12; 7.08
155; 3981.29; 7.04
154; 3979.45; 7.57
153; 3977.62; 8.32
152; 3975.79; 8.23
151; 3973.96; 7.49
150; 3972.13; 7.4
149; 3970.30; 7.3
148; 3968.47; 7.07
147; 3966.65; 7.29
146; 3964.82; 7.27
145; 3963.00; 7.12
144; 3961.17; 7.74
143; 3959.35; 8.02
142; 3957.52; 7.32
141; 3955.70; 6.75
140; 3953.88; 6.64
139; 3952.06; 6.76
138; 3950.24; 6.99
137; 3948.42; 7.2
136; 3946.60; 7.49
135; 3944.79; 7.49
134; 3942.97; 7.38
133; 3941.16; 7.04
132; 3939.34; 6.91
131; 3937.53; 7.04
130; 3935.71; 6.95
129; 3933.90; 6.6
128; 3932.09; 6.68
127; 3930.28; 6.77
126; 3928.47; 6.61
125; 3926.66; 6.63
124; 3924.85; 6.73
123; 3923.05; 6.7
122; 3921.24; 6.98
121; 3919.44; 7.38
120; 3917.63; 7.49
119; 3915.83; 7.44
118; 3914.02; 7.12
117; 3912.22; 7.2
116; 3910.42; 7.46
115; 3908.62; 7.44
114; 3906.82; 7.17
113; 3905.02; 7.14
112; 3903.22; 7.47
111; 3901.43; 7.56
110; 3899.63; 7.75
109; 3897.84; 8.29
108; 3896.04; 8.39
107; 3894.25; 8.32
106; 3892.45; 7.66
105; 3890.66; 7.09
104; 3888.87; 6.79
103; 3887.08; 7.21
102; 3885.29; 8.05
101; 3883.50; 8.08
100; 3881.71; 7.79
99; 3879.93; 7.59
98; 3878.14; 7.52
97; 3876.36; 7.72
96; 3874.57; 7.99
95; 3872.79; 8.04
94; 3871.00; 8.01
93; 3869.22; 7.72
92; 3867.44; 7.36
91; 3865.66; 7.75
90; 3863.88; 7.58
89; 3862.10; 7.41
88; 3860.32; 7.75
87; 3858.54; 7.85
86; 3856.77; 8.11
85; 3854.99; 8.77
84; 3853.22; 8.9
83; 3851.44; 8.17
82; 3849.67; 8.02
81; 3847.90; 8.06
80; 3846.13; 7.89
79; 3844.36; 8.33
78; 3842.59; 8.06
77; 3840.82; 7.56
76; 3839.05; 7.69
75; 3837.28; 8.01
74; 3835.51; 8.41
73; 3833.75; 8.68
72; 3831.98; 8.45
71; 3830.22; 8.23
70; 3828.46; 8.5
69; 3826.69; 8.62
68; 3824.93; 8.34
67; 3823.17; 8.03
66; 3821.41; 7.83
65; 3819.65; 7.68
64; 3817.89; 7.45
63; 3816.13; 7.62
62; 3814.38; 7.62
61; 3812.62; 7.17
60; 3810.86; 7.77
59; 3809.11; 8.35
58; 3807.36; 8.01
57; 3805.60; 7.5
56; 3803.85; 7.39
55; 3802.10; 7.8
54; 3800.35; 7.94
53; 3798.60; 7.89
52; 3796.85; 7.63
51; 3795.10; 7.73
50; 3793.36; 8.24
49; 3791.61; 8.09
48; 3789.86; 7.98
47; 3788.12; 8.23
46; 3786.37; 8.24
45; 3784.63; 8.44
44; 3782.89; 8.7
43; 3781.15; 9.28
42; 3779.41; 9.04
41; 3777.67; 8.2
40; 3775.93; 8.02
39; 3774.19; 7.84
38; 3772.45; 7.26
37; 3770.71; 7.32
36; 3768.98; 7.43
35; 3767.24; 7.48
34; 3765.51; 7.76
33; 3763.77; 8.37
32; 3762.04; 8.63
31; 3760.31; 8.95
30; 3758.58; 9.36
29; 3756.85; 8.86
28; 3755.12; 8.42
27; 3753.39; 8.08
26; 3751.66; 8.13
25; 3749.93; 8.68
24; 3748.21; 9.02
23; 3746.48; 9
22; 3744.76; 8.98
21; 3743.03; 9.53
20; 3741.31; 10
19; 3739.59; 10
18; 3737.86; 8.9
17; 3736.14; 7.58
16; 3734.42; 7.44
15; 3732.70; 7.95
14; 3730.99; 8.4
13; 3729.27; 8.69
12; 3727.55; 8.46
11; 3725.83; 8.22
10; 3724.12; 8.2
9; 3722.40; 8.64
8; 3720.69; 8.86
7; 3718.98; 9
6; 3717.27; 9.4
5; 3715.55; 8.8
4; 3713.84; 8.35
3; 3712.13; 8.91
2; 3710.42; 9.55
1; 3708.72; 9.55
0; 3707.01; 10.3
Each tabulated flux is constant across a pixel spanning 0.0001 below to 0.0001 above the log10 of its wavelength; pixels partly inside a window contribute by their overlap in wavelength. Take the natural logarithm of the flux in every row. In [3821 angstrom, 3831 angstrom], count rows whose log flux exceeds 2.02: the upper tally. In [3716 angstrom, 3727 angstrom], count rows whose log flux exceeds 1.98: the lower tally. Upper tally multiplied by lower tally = 36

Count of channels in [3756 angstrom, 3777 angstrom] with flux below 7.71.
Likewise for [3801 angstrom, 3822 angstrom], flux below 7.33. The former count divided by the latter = 4.0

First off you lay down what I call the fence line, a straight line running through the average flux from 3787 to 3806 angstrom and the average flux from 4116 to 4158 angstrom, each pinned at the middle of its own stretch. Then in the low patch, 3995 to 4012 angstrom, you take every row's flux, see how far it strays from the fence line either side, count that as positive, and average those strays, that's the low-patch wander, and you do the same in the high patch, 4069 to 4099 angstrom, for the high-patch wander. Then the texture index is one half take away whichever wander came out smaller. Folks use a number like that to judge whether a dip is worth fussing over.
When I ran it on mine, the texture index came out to 0.29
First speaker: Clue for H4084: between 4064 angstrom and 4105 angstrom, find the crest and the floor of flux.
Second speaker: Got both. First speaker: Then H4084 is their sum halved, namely 6.8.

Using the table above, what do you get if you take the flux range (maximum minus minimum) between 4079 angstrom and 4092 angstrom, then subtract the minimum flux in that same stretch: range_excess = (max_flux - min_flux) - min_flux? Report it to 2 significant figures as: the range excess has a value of -5.7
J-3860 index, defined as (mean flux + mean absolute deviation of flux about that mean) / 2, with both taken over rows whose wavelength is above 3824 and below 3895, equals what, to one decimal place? 4.2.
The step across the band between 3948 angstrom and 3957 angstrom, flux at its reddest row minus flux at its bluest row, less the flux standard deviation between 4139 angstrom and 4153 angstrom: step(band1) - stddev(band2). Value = -0.7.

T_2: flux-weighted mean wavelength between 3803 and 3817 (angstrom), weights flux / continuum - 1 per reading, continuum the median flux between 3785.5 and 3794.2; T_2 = 3810.2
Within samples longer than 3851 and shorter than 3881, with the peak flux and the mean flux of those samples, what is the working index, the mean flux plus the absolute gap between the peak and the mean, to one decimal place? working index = 8.9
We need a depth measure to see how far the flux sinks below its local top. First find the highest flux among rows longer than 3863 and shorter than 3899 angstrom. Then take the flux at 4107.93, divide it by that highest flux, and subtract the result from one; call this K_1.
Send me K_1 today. 0.24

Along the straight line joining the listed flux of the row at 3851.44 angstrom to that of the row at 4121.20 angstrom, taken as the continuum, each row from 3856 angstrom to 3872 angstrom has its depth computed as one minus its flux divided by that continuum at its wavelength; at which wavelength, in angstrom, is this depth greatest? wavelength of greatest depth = 3867.44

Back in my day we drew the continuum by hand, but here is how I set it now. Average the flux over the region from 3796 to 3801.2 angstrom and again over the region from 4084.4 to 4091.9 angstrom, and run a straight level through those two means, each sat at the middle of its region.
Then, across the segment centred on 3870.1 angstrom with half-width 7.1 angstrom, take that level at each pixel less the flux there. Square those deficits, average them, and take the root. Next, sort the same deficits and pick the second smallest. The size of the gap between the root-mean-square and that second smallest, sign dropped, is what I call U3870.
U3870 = 0.9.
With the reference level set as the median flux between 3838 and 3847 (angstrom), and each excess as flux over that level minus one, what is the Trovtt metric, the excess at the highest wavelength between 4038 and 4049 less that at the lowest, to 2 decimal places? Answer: -0.08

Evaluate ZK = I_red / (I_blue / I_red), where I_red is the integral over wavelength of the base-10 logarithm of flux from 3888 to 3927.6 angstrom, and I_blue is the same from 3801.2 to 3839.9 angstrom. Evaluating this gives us 33.8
